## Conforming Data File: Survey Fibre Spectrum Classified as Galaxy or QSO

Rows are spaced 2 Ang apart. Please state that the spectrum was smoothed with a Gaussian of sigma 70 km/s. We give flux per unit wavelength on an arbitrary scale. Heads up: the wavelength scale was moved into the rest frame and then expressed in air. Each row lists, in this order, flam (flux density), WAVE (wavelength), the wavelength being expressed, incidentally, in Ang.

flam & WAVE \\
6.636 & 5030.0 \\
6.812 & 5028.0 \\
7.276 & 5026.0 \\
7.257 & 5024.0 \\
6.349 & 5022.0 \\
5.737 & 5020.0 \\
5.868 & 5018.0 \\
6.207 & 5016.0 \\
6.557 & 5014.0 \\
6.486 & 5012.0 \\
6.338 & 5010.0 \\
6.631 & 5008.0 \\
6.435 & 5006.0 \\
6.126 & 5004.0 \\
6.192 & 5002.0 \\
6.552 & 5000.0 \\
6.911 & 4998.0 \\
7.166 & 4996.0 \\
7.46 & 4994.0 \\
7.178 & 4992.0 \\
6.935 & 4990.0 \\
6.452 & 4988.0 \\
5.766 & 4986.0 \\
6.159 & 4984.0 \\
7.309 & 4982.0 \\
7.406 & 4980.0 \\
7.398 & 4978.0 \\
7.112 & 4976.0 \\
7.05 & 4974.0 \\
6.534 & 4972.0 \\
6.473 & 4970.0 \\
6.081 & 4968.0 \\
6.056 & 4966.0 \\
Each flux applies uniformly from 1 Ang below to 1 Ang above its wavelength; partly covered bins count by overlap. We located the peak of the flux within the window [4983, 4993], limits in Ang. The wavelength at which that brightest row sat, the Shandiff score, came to 4992.0 Ang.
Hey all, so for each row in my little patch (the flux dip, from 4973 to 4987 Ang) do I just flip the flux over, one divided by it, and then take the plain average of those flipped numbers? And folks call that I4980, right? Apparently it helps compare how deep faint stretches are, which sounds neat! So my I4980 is 0.146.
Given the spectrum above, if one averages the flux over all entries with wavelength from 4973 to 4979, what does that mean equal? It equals 7.19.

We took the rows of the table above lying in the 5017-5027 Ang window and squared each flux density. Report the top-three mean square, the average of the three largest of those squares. 48.6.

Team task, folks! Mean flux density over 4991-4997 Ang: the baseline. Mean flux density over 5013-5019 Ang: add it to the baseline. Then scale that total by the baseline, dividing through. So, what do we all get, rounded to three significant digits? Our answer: 1.85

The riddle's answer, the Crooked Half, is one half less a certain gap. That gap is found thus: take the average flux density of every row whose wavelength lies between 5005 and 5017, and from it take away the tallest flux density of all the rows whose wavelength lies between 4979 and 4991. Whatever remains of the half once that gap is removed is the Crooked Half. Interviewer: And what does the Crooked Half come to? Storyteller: 1.46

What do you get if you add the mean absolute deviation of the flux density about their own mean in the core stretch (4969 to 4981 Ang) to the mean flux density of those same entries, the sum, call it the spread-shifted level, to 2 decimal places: 7.32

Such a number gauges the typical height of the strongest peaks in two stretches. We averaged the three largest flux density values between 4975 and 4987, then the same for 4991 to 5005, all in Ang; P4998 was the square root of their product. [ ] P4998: 7.32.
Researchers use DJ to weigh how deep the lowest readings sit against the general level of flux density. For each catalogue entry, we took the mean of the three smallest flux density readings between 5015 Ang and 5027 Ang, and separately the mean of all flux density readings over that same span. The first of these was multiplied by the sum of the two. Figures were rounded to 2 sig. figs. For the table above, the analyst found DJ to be 74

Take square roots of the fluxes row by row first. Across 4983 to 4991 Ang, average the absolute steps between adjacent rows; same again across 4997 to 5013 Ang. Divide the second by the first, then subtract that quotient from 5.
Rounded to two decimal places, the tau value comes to 4.53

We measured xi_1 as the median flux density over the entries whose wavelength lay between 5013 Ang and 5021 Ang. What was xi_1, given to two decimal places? 6.04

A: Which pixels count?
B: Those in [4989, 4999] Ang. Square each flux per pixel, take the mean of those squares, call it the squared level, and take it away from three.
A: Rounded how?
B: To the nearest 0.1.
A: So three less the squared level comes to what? -47.9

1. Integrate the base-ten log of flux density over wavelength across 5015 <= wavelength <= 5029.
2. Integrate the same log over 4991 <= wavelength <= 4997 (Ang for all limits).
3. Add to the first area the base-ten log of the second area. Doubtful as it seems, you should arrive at 12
